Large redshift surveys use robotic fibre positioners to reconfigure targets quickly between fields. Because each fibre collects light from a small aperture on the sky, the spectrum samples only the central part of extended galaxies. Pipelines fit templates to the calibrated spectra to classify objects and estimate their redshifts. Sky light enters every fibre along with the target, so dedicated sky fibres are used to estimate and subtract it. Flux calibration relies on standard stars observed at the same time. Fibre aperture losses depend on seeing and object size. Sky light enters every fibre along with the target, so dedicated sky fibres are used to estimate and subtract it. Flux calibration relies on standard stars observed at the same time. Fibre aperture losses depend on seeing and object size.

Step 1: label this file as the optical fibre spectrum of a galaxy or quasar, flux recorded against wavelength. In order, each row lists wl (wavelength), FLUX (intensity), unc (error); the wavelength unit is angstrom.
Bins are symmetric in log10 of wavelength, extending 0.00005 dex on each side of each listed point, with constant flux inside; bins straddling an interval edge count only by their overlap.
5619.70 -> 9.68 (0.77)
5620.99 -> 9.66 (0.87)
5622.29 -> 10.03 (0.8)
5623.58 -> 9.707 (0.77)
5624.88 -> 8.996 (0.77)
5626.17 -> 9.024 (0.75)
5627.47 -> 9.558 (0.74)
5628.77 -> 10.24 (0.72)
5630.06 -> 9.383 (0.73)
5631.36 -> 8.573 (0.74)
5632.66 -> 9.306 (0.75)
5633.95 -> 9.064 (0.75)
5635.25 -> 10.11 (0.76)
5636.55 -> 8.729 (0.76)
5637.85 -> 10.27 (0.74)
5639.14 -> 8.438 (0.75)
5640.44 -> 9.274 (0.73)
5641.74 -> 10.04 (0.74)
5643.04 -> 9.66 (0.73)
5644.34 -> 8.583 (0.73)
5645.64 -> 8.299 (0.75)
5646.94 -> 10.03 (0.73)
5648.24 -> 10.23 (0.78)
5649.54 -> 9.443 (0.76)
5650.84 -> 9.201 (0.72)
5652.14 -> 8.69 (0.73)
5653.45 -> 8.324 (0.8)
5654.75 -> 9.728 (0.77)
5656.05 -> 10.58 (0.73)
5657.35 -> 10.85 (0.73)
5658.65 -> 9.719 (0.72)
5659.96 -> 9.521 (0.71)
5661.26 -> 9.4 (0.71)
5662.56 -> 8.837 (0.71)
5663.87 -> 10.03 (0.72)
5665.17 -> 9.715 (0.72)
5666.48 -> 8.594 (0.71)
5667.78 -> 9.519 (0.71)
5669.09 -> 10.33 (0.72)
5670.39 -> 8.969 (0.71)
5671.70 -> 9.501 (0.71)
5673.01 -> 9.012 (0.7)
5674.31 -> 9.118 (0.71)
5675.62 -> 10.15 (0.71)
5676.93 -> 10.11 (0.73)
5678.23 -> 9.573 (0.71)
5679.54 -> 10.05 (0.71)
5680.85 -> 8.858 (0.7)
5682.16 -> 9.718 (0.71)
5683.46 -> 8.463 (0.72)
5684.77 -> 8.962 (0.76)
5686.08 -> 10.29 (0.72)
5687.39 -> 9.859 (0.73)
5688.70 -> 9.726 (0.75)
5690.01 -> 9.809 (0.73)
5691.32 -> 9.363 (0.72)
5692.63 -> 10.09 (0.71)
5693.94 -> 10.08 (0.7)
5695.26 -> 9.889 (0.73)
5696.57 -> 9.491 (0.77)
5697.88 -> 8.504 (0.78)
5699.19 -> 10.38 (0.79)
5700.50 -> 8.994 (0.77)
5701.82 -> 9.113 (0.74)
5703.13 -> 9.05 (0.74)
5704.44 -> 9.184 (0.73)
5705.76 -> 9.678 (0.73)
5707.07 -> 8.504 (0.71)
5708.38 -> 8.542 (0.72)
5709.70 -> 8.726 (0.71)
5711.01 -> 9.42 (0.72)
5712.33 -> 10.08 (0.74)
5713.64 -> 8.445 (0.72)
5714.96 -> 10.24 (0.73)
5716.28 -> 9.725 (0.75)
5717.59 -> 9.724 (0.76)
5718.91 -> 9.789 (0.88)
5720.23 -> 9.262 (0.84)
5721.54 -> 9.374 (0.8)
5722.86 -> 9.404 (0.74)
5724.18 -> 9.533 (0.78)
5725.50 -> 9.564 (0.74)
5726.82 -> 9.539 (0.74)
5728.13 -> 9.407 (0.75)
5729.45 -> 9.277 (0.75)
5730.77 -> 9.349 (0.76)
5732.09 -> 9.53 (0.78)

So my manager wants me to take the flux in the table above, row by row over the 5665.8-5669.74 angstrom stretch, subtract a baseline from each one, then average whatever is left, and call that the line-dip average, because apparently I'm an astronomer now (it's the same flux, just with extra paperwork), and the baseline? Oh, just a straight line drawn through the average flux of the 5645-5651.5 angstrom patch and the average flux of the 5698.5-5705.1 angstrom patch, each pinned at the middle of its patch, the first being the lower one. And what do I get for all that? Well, 0.1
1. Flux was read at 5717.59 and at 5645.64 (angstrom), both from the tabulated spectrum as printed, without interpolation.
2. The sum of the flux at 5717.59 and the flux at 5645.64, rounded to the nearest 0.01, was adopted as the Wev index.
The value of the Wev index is 18.02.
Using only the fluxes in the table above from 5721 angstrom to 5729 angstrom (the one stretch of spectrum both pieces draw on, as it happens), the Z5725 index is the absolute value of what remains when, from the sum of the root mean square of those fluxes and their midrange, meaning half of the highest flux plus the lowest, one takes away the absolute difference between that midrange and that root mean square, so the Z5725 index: 18.94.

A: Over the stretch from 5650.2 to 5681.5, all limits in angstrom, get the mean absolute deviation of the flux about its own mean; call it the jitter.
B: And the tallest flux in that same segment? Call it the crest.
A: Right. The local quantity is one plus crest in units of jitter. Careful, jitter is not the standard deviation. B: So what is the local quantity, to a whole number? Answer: 22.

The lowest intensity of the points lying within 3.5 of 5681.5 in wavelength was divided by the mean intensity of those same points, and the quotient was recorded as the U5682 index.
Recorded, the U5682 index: 0.913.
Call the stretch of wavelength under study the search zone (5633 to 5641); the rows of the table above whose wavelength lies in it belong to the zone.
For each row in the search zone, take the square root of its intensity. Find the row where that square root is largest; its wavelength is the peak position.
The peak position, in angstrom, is 5637.85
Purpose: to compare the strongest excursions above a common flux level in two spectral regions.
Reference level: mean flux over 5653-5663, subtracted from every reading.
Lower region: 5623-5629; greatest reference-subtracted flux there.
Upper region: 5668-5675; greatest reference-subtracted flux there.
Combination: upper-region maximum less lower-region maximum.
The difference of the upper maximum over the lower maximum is 0.1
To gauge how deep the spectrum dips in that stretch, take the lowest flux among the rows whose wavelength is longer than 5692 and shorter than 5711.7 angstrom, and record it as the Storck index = 8.504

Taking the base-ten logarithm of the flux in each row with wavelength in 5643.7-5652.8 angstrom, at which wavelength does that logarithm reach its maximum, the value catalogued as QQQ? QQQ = 5648.24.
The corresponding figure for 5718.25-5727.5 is 5718.91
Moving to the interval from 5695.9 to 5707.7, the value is 5699.19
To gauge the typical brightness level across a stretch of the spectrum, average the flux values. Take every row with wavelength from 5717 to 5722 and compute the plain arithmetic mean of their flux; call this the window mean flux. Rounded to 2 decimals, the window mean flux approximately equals 9.54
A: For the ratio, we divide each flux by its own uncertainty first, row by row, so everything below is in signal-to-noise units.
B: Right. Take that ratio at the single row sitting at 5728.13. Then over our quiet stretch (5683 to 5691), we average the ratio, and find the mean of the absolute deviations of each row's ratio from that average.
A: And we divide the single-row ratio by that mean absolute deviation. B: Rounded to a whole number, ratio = 16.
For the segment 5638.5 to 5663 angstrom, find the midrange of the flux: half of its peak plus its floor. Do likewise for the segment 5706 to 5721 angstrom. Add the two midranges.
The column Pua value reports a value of 18.9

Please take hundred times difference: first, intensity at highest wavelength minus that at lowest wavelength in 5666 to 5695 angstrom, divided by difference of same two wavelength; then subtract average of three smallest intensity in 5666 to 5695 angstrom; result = -858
